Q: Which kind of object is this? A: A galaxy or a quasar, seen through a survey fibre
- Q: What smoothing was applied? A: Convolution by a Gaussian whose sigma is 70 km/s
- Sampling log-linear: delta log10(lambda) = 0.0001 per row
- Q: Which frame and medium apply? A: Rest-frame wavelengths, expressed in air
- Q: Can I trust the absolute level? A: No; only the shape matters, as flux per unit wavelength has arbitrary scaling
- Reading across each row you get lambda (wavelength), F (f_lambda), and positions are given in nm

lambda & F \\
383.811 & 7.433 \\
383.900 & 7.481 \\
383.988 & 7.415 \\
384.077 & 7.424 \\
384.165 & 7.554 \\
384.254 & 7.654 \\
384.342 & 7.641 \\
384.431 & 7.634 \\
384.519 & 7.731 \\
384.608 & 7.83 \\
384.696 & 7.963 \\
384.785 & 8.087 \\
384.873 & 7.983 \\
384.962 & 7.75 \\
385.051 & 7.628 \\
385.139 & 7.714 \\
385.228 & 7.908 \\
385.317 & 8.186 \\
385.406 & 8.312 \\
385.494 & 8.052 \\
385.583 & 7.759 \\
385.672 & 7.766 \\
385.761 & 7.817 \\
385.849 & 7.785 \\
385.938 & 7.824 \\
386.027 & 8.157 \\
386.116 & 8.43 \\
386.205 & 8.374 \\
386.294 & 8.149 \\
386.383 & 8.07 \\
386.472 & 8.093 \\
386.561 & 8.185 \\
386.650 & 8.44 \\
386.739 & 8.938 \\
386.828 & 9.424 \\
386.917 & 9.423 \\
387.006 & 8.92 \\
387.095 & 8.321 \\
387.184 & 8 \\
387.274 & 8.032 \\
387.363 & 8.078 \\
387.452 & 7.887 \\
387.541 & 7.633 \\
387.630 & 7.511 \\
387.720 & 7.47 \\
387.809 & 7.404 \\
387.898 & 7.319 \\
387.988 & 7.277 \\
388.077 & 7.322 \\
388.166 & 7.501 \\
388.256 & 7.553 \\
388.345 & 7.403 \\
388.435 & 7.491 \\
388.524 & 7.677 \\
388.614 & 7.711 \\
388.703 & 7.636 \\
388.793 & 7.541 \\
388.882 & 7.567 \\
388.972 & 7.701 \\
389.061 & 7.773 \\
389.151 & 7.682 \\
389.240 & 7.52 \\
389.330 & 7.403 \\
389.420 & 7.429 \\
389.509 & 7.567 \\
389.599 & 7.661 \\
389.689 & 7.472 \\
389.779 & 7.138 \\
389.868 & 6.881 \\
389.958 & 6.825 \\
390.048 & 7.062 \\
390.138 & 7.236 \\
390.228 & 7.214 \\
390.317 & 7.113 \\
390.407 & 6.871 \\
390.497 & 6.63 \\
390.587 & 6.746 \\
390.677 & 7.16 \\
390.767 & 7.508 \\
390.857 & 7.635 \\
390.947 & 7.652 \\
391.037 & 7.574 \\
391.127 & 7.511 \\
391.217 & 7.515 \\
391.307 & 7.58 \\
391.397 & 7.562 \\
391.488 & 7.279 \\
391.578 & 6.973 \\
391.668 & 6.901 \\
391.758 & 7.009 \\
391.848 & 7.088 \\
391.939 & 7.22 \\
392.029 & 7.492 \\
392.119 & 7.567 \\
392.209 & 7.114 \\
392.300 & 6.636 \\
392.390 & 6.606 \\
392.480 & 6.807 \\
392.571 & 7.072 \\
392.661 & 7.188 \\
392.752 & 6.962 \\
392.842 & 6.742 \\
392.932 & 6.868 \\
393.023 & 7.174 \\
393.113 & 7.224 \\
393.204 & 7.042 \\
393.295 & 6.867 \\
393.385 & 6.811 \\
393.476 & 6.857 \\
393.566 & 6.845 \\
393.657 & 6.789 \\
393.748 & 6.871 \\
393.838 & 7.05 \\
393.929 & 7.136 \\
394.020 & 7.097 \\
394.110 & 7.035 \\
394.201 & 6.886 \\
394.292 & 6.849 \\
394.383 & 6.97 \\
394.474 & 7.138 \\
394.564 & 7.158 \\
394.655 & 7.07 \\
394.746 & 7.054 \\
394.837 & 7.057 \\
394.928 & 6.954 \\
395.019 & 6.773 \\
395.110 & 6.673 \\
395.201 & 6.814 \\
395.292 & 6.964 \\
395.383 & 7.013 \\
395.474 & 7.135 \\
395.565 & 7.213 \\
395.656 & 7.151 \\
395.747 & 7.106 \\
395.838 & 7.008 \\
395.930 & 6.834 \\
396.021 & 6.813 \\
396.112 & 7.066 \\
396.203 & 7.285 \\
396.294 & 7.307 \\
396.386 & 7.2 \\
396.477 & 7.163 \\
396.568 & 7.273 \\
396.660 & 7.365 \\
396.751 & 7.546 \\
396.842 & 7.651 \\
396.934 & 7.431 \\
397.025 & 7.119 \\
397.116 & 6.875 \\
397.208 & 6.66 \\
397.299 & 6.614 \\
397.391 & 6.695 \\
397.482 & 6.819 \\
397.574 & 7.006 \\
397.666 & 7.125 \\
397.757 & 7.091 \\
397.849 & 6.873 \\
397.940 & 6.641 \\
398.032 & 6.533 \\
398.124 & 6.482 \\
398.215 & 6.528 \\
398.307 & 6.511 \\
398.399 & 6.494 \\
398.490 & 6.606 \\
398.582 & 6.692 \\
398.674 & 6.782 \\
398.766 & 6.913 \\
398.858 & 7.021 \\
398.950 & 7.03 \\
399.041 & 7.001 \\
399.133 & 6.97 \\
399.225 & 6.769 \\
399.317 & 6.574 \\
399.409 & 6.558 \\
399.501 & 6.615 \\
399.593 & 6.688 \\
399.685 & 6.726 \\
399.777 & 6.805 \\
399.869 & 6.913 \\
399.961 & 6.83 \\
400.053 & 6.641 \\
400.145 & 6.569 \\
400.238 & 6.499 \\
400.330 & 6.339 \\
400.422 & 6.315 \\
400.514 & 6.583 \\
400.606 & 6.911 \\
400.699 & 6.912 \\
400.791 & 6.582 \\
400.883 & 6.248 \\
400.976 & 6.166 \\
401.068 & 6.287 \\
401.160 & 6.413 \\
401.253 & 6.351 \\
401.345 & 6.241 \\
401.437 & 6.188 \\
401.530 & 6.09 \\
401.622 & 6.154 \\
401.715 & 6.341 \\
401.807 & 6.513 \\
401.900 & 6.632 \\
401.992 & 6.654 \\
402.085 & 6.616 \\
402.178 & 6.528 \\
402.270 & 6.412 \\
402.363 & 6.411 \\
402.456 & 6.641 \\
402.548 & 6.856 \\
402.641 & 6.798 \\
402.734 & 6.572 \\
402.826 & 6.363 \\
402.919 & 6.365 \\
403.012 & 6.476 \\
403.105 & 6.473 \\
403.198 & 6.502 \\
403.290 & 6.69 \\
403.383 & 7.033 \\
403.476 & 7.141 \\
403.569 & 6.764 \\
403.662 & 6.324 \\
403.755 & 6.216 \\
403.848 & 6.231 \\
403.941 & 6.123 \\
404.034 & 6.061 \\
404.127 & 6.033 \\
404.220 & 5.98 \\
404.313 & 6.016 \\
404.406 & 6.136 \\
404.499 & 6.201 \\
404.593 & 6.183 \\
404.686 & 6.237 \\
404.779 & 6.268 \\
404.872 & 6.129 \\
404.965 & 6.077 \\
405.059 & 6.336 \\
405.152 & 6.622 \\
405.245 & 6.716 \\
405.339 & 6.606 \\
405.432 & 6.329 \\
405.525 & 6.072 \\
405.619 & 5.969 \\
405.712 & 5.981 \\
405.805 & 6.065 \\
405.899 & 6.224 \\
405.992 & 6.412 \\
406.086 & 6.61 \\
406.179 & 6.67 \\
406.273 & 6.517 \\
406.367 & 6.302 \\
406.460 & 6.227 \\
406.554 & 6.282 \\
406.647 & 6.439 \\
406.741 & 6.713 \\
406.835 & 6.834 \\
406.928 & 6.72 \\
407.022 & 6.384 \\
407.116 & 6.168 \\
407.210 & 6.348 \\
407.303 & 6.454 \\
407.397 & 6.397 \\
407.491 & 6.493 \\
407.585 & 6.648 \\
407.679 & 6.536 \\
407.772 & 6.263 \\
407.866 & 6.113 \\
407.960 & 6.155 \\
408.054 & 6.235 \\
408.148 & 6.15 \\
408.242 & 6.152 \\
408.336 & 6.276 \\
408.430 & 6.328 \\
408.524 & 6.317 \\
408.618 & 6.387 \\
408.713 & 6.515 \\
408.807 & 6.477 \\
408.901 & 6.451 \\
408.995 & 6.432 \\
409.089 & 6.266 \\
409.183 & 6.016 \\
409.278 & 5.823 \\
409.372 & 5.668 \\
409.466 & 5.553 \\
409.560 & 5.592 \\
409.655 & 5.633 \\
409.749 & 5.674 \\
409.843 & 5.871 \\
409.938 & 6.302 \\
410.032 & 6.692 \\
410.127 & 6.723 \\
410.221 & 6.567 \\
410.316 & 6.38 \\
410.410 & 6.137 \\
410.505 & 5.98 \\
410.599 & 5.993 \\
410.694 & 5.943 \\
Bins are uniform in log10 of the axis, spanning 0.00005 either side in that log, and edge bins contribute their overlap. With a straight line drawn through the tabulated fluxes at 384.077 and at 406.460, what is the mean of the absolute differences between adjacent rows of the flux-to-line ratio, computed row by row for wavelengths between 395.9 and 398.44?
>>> 0.019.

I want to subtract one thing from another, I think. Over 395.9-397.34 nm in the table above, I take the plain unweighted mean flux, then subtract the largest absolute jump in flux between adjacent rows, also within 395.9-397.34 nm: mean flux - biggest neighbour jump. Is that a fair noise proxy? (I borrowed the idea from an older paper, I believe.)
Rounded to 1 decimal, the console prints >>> 6.8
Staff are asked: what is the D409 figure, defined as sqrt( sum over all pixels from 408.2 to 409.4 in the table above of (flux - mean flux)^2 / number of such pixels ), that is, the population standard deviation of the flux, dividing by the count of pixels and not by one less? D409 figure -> 0.25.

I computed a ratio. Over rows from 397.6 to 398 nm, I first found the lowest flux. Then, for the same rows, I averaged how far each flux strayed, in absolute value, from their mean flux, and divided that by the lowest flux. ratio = 0.026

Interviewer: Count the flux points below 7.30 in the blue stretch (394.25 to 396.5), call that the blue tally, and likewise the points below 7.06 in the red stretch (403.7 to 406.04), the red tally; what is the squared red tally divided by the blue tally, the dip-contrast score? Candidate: 26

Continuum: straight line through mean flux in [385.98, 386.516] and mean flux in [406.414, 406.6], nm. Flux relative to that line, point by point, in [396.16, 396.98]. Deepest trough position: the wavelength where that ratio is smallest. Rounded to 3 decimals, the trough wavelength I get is 396.477 nm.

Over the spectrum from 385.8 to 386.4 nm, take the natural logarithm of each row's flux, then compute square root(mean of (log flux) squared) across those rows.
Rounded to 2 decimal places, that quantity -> 2.09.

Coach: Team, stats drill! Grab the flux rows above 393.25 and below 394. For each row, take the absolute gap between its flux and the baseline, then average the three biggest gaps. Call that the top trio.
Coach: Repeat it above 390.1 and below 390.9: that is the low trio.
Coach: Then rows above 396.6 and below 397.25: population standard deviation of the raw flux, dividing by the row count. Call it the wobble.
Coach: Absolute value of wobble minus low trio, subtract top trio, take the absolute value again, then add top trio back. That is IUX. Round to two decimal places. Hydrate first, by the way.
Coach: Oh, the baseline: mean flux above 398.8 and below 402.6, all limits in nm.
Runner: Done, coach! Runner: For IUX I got 0.55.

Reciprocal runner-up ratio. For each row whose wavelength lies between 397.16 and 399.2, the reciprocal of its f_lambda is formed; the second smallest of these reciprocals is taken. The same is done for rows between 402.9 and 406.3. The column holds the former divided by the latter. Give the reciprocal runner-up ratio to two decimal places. 0.99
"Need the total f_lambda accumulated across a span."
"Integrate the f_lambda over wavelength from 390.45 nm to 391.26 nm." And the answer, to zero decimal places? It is 6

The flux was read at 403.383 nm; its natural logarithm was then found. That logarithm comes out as 1.95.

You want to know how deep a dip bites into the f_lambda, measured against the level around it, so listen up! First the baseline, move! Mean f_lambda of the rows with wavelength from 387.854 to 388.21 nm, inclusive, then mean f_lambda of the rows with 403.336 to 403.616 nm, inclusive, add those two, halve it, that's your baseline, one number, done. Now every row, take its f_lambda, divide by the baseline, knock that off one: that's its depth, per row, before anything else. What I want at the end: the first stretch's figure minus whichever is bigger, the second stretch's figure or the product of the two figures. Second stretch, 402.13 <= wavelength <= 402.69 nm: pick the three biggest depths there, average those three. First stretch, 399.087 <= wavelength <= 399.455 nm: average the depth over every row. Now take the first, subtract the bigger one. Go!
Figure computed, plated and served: -0.04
